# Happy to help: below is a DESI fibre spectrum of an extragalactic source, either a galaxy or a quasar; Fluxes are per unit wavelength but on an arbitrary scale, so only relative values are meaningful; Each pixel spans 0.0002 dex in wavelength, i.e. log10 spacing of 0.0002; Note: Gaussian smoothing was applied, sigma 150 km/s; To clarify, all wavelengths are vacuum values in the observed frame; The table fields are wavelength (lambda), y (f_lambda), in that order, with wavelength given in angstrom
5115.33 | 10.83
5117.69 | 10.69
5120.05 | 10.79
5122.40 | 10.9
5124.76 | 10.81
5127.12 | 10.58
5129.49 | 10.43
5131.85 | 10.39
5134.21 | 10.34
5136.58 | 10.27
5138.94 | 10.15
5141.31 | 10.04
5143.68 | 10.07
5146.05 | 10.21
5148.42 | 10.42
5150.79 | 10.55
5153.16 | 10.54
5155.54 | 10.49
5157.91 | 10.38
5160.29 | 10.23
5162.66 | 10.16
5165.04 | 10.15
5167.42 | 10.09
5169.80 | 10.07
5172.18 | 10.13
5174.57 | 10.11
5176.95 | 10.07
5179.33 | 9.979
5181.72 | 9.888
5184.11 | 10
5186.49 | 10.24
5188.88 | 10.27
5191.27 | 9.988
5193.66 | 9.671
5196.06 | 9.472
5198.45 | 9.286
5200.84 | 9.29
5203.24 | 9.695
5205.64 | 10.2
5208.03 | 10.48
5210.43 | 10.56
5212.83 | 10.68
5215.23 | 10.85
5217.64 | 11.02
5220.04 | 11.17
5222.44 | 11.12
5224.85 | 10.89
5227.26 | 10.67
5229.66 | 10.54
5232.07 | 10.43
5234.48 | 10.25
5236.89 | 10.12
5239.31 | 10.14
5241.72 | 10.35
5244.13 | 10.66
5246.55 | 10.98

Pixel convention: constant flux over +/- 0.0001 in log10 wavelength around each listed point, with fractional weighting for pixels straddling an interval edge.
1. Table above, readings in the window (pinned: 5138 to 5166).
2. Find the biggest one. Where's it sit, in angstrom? 5150.79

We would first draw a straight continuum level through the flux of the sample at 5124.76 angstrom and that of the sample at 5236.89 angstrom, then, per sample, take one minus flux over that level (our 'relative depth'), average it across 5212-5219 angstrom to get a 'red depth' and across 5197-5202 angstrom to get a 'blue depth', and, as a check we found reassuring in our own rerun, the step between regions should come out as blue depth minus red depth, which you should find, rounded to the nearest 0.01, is 0.16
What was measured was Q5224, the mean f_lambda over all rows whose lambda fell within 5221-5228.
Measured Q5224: 10.9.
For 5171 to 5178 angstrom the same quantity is 10.1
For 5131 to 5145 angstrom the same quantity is 10.2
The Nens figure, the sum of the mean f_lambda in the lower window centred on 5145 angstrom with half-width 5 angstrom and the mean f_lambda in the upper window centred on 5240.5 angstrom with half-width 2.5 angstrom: 20.4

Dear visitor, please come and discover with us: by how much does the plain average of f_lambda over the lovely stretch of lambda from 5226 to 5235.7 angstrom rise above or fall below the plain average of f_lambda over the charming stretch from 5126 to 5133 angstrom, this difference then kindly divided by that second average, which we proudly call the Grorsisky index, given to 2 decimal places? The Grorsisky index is 0.00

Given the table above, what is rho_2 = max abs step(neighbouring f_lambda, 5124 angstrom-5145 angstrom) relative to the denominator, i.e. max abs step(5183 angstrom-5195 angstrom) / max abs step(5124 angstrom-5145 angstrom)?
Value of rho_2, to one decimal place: 1.4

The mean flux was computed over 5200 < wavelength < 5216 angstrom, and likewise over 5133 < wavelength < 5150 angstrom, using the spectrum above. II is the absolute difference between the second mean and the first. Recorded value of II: 0.0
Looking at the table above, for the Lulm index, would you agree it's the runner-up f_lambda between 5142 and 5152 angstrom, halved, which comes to 5.21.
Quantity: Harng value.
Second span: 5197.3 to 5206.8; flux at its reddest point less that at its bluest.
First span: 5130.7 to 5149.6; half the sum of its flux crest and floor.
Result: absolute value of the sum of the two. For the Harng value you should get 11.1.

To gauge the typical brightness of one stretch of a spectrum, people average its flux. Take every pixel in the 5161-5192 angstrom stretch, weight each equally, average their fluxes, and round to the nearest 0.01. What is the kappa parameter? 10.09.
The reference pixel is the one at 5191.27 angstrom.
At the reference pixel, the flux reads 9.988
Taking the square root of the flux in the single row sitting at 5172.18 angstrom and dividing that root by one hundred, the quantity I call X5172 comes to 0.0318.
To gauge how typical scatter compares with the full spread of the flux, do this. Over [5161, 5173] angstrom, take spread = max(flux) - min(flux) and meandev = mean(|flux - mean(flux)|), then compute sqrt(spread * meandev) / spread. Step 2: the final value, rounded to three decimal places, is 0.596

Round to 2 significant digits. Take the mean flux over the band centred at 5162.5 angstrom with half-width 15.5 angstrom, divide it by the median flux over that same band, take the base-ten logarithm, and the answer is 0.0043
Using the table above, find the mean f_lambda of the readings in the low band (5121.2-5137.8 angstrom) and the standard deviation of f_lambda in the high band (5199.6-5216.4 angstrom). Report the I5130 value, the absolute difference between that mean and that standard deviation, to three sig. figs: 10.0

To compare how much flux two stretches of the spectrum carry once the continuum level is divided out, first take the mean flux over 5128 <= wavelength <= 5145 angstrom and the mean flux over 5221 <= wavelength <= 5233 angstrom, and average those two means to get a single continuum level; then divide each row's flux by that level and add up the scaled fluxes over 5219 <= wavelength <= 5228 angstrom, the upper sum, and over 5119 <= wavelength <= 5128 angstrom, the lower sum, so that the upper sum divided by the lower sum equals 1.02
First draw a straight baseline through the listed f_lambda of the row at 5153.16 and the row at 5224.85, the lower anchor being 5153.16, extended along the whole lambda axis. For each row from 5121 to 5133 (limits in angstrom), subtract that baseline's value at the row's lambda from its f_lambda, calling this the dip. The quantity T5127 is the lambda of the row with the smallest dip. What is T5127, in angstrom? 5131.85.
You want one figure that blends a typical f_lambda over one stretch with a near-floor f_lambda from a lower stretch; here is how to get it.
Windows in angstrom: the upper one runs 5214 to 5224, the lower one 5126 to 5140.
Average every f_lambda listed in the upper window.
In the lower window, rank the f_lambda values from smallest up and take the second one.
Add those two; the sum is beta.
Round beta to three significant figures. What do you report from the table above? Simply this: 21.3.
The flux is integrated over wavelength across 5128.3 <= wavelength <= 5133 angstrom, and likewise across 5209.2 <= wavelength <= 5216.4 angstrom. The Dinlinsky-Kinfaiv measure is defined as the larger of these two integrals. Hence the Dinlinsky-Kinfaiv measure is 77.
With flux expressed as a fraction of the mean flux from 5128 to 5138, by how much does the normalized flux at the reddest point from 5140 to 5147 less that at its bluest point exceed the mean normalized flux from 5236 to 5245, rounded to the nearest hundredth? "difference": -0.98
